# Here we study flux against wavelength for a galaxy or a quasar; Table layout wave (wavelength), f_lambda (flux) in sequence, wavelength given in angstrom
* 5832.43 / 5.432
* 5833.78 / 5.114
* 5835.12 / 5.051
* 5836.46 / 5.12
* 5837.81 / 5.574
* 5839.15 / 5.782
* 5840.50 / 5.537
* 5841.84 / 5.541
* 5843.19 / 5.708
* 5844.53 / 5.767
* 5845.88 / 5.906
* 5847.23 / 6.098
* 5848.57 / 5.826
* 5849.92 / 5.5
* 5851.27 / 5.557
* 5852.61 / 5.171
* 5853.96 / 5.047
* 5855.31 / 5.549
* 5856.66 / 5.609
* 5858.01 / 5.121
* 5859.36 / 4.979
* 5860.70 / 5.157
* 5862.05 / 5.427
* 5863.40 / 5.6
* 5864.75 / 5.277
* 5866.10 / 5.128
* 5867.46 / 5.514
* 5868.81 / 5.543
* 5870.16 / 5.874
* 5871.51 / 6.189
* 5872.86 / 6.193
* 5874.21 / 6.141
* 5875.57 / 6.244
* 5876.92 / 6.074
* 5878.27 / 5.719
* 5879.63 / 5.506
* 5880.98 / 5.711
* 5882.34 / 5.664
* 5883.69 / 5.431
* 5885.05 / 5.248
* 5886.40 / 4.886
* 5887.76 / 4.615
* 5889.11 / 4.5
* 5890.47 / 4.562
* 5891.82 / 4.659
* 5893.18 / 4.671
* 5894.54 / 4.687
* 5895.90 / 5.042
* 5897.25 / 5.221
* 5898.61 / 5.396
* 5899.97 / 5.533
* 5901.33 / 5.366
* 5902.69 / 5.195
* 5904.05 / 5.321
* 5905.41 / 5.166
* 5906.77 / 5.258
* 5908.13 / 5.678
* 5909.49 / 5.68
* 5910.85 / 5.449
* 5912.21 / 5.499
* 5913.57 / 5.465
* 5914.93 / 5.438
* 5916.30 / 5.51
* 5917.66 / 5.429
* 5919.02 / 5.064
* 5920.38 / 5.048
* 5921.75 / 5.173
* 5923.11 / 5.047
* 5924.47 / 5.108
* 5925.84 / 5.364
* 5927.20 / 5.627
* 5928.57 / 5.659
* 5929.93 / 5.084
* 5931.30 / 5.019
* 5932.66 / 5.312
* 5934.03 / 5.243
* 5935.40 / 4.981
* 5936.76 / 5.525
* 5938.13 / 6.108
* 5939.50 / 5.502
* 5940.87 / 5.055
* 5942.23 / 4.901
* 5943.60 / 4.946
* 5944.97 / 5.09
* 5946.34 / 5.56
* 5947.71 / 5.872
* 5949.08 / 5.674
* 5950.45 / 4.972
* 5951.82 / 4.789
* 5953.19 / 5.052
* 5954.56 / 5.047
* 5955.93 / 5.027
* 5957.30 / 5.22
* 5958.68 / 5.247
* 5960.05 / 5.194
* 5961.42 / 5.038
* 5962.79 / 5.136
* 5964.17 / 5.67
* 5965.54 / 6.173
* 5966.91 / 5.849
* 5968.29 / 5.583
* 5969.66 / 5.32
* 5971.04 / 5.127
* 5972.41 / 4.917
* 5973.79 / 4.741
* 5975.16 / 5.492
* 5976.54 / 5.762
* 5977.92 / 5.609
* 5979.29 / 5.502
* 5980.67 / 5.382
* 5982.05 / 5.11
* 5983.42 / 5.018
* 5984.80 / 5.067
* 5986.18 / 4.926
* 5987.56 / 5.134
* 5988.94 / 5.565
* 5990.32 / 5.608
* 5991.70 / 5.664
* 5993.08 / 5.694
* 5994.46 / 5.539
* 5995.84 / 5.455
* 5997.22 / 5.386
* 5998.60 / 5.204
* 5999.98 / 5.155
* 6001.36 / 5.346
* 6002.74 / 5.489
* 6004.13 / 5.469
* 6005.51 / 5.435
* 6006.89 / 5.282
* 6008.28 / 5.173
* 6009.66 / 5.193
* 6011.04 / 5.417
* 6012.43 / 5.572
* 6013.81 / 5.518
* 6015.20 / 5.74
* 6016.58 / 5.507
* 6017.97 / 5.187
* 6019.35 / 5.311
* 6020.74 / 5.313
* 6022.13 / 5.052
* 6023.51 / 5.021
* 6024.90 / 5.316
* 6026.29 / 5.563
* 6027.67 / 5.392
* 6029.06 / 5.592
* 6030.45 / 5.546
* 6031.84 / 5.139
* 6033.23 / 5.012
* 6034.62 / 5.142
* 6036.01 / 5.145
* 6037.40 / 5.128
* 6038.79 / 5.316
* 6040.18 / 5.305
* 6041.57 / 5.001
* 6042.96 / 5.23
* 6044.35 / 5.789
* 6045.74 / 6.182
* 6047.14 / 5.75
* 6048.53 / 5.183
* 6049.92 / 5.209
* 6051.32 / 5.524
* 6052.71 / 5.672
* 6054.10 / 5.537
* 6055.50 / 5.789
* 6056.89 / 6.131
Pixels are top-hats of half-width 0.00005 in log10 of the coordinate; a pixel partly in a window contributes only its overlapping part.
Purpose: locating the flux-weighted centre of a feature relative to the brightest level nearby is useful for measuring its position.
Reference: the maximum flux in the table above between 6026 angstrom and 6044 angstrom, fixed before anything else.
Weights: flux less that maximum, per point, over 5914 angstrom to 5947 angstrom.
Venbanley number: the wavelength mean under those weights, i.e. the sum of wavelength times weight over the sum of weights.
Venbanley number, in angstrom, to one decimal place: 5931.0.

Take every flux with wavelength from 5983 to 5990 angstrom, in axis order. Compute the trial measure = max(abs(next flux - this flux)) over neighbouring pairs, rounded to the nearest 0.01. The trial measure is 0.43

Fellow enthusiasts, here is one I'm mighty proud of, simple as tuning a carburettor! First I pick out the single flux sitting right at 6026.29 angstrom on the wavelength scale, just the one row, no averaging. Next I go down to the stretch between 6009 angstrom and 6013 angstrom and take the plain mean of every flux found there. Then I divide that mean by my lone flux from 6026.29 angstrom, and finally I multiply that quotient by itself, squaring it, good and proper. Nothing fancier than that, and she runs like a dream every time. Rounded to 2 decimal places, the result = 0.94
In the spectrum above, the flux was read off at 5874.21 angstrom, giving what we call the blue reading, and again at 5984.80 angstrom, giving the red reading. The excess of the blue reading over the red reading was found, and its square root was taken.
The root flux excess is 1.0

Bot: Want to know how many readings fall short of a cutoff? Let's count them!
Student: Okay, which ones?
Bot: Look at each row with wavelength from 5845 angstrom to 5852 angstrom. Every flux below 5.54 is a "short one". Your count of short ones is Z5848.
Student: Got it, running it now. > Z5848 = 1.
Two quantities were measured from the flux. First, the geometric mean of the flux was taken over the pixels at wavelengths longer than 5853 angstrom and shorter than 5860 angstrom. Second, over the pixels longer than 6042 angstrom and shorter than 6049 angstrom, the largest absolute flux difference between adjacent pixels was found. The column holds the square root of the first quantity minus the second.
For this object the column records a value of 1.73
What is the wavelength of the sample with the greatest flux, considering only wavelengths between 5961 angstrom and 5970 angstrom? 5965.54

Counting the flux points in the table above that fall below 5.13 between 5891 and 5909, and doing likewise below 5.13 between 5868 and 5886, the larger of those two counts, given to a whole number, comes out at 4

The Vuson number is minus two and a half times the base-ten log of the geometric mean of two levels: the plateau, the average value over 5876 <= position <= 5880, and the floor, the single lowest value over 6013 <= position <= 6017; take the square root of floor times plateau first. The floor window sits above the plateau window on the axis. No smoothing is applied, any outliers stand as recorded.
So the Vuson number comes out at -1.88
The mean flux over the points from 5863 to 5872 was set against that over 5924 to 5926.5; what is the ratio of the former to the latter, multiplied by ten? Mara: 10.7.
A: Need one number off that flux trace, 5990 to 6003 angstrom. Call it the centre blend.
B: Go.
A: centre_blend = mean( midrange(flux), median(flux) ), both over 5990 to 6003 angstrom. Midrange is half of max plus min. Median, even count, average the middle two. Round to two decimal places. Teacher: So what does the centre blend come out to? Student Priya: 5.45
